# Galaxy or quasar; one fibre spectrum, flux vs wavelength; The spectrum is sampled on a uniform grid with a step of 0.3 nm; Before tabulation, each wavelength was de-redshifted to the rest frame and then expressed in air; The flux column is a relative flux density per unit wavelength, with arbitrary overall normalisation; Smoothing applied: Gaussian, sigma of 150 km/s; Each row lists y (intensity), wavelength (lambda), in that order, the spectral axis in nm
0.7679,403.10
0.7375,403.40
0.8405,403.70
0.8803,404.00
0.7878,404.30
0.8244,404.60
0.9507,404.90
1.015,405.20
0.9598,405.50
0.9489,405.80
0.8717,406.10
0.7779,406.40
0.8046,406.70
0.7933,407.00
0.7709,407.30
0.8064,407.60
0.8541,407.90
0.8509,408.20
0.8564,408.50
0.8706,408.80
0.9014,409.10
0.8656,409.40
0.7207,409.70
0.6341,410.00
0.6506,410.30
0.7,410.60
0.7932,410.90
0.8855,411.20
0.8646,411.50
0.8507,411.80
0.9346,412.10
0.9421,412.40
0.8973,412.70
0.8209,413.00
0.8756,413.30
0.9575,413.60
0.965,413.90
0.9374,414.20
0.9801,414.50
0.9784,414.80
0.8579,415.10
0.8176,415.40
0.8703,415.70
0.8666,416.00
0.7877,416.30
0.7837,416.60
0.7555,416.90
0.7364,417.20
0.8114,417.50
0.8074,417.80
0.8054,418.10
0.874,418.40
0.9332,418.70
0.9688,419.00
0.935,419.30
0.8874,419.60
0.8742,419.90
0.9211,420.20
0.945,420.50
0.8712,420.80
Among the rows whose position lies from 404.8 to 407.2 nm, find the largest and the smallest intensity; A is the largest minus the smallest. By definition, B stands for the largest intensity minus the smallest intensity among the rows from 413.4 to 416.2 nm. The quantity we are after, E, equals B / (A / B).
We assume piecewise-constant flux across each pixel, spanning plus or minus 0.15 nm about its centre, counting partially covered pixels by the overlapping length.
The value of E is 0.111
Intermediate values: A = 0.237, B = 0.16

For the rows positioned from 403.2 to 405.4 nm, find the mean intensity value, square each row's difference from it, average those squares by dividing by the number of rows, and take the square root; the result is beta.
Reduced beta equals 0.09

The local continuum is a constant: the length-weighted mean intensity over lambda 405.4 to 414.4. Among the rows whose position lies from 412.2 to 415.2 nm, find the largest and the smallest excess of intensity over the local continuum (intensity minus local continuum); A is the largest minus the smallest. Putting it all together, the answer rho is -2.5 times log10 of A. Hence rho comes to 2.0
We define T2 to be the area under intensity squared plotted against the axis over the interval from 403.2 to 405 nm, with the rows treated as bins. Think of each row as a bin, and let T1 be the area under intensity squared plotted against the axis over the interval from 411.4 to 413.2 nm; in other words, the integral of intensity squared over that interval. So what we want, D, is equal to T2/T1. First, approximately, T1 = 1.4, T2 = 1.25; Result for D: 0.9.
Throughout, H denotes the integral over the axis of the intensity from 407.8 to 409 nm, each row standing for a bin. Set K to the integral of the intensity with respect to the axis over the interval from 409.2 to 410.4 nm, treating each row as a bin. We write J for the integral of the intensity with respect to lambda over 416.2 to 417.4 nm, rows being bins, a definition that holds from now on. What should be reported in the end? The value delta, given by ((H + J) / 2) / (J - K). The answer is 21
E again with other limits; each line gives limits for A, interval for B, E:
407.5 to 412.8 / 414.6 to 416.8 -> 0.123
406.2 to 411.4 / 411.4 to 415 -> 0.095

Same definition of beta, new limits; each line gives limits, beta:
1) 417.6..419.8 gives 0.06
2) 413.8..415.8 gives 0.06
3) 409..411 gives 0.10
